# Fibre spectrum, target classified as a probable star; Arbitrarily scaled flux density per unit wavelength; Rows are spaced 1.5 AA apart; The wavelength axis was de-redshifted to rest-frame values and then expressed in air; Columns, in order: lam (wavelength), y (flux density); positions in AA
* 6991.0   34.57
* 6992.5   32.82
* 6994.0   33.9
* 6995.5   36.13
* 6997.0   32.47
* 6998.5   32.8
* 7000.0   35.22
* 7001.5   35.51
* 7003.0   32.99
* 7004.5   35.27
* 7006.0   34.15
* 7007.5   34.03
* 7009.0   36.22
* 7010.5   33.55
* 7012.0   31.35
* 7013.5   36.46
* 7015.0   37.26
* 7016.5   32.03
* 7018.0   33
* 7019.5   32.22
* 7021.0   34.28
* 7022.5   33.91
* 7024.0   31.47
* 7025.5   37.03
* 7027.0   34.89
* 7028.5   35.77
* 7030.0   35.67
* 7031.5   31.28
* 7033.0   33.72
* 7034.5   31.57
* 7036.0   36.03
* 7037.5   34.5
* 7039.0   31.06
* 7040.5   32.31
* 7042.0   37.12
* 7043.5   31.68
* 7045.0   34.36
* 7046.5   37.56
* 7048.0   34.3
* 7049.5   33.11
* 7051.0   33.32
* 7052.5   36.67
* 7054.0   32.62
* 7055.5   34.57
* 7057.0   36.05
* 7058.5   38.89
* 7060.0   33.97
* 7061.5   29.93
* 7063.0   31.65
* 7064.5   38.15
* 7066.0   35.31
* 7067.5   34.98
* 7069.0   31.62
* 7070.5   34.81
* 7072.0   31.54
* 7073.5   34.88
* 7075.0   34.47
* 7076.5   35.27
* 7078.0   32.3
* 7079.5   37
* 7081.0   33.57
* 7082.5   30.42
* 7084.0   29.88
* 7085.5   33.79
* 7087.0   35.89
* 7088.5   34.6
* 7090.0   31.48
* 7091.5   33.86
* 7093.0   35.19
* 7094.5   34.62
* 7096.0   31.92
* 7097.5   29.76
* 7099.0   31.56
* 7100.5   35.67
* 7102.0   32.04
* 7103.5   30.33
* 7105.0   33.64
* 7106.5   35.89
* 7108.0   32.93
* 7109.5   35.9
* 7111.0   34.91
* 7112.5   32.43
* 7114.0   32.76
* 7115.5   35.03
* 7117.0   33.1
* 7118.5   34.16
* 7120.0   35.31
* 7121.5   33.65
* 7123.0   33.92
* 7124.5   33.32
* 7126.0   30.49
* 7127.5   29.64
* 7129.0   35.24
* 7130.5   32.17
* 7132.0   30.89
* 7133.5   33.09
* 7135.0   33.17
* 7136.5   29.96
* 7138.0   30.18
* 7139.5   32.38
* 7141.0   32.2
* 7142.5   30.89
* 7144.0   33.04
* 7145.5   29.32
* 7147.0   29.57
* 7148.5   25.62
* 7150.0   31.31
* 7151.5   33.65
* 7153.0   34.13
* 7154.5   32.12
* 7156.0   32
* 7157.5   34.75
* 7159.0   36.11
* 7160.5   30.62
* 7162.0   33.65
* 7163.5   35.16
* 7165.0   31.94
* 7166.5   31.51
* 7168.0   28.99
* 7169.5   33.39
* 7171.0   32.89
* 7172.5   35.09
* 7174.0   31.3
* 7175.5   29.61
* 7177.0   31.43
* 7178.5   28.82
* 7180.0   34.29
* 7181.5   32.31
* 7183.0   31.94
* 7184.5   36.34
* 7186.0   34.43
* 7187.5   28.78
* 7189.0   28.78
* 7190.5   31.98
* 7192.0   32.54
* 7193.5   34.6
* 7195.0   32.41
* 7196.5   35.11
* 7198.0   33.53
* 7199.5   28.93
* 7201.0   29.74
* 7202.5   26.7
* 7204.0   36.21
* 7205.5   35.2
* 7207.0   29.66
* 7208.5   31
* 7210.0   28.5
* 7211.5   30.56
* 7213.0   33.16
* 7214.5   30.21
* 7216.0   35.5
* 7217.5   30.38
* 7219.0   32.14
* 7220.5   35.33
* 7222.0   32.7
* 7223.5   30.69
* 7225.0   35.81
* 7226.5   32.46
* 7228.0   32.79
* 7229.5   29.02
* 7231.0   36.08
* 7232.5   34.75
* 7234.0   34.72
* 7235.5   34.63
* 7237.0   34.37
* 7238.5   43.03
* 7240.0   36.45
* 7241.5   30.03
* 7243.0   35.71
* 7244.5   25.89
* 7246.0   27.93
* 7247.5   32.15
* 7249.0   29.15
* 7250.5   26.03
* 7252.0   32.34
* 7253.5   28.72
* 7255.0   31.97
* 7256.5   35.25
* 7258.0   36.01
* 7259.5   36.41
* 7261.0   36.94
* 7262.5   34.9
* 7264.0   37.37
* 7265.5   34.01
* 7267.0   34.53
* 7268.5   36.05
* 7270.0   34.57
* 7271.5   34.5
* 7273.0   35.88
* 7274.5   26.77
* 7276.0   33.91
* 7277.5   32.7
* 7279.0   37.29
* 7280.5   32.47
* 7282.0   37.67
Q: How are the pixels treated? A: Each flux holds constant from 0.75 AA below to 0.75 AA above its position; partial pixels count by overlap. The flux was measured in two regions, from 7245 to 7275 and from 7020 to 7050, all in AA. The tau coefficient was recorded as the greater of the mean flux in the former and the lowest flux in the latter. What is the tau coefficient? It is 33.1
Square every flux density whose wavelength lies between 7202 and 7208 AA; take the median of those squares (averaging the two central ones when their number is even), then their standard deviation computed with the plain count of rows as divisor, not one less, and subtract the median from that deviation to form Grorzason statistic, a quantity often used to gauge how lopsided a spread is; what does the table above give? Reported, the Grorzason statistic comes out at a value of -812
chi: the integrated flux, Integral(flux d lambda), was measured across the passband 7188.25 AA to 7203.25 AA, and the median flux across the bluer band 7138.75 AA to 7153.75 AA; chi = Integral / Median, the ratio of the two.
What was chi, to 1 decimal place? 14.8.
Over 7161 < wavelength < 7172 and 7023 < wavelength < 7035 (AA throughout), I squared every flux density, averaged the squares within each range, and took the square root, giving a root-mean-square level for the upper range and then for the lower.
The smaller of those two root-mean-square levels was 32.6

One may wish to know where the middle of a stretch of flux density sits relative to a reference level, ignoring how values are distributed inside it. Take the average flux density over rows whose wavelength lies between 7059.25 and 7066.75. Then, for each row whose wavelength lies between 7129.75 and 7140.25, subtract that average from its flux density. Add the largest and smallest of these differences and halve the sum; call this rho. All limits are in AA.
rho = -2.2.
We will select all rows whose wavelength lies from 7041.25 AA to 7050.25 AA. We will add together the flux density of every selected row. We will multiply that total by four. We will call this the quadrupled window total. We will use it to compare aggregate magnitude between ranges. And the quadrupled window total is 833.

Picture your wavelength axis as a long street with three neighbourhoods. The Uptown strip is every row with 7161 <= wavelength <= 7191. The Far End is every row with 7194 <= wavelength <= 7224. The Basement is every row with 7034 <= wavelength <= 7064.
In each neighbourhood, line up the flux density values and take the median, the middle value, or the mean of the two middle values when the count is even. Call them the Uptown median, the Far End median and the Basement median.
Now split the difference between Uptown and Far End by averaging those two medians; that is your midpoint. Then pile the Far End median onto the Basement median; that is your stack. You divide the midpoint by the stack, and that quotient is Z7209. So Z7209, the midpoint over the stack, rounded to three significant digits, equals 0.483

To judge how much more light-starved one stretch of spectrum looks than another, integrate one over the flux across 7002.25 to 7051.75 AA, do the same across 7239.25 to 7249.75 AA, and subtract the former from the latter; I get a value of -1.1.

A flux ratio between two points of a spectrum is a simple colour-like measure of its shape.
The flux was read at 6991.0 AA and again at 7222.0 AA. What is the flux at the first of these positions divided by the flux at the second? 1.06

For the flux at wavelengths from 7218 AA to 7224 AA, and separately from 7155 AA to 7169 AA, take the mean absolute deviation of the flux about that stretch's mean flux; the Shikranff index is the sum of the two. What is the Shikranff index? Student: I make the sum 3.24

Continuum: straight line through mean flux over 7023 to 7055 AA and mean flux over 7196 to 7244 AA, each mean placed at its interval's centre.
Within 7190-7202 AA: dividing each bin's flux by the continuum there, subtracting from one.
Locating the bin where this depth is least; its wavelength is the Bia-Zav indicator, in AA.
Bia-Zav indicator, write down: 7196.5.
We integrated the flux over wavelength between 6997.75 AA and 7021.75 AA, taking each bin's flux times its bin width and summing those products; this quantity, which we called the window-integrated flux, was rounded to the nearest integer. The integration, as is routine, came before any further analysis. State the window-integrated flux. 820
